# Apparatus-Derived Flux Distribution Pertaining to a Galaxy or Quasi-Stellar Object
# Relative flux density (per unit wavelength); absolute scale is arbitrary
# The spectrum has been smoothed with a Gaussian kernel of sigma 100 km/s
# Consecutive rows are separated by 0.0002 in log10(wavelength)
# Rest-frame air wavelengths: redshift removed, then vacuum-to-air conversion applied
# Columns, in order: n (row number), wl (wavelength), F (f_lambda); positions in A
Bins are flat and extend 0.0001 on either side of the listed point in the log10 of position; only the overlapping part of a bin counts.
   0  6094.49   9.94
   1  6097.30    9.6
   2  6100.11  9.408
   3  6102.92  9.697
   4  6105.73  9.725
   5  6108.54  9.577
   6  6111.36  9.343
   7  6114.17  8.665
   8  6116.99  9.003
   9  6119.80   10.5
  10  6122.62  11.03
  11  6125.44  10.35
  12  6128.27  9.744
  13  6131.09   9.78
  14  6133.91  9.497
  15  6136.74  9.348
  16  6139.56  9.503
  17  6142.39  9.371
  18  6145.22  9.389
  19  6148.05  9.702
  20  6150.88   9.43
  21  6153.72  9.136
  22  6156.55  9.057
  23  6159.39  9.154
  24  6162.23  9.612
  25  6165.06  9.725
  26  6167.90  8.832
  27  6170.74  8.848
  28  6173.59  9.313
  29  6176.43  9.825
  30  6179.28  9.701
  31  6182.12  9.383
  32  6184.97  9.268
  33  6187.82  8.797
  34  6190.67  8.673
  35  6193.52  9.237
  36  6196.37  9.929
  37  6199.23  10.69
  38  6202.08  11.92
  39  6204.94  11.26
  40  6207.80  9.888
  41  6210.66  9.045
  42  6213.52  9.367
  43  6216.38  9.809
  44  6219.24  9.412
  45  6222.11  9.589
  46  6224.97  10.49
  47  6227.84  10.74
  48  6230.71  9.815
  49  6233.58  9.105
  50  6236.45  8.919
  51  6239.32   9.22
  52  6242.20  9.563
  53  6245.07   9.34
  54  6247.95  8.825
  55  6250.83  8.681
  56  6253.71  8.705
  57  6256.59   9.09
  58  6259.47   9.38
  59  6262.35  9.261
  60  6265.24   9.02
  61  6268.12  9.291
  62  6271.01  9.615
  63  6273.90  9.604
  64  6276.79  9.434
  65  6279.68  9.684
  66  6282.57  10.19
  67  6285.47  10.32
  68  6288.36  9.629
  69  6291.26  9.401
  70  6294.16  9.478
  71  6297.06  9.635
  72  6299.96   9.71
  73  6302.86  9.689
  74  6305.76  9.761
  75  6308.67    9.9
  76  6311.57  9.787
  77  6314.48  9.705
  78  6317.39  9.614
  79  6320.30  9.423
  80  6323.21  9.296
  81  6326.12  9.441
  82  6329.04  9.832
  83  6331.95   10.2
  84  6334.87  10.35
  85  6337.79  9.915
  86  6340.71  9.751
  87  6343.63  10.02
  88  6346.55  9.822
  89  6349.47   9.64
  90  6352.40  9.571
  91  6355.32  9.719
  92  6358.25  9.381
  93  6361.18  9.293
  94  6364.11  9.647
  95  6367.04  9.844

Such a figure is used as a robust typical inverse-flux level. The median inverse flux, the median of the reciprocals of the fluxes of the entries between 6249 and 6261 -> 0.112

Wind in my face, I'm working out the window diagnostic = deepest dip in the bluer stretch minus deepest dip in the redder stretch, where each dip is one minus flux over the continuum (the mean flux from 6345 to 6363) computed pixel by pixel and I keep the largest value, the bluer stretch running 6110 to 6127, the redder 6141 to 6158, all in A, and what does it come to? 0.04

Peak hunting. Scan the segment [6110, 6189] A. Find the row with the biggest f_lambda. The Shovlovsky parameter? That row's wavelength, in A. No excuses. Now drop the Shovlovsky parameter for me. 6122.62 A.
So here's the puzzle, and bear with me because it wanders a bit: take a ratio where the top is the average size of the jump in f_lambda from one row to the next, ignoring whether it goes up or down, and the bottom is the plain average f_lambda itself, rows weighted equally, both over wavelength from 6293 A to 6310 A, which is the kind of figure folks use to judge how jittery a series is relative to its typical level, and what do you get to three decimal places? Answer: 0.010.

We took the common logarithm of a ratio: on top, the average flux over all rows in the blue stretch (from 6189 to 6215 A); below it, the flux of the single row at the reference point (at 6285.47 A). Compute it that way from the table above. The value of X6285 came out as -0.01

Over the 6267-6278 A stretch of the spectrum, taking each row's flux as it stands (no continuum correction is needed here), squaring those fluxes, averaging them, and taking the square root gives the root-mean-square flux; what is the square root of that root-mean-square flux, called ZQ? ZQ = 3.08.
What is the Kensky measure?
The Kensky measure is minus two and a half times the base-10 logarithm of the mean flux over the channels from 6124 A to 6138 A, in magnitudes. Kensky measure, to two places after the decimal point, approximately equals -2.47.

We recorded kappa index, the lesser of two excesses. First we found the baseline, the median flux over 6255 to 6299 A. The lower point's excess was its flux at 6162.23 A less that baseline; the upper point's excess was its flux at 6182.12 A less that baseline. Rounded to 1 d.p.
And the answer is -0.1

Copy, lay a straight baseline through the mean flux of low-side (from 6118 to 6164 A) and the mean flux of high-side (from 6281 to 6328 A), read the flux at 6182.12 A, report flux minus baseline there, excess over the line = -0.3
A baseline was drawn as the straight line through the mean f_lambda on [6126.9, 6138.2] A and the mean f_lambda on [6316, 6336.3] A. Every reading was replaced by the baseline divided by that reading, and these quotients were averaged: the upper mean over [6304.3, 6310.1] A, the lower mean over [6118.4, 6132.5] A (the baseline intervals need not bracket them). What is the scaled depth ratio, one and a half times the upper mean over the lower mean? 1.59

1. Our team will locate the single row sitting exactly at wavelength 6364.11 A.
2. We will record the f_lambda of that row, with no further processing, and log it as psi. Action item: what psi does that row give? 9.647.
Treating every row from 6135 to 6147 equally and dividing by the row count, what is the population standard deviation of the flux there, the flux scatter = 0.060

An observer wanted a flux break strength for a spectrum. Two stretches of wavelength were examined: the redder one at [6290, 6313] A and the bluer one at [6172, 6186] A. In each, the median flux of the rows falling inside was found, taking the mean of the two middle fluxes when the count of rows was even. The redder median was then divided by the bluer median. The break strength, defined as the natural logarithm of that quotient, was 0.033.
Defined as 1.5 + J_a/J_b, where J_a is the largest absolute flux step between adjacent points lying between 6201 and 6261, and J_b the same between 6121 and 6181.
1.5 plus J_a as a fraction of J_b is 3.04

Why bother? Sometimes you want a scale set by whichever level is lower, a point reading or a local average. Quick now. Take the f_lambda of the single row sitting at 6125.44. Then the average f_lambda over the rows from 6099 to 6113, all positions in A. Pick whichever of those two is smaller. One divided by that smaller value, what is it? 0.105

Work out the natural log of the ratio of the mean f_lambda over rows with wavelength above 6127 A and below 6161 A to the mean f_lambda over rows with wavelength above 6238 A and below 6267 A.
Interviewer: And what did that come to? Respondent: 0.03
